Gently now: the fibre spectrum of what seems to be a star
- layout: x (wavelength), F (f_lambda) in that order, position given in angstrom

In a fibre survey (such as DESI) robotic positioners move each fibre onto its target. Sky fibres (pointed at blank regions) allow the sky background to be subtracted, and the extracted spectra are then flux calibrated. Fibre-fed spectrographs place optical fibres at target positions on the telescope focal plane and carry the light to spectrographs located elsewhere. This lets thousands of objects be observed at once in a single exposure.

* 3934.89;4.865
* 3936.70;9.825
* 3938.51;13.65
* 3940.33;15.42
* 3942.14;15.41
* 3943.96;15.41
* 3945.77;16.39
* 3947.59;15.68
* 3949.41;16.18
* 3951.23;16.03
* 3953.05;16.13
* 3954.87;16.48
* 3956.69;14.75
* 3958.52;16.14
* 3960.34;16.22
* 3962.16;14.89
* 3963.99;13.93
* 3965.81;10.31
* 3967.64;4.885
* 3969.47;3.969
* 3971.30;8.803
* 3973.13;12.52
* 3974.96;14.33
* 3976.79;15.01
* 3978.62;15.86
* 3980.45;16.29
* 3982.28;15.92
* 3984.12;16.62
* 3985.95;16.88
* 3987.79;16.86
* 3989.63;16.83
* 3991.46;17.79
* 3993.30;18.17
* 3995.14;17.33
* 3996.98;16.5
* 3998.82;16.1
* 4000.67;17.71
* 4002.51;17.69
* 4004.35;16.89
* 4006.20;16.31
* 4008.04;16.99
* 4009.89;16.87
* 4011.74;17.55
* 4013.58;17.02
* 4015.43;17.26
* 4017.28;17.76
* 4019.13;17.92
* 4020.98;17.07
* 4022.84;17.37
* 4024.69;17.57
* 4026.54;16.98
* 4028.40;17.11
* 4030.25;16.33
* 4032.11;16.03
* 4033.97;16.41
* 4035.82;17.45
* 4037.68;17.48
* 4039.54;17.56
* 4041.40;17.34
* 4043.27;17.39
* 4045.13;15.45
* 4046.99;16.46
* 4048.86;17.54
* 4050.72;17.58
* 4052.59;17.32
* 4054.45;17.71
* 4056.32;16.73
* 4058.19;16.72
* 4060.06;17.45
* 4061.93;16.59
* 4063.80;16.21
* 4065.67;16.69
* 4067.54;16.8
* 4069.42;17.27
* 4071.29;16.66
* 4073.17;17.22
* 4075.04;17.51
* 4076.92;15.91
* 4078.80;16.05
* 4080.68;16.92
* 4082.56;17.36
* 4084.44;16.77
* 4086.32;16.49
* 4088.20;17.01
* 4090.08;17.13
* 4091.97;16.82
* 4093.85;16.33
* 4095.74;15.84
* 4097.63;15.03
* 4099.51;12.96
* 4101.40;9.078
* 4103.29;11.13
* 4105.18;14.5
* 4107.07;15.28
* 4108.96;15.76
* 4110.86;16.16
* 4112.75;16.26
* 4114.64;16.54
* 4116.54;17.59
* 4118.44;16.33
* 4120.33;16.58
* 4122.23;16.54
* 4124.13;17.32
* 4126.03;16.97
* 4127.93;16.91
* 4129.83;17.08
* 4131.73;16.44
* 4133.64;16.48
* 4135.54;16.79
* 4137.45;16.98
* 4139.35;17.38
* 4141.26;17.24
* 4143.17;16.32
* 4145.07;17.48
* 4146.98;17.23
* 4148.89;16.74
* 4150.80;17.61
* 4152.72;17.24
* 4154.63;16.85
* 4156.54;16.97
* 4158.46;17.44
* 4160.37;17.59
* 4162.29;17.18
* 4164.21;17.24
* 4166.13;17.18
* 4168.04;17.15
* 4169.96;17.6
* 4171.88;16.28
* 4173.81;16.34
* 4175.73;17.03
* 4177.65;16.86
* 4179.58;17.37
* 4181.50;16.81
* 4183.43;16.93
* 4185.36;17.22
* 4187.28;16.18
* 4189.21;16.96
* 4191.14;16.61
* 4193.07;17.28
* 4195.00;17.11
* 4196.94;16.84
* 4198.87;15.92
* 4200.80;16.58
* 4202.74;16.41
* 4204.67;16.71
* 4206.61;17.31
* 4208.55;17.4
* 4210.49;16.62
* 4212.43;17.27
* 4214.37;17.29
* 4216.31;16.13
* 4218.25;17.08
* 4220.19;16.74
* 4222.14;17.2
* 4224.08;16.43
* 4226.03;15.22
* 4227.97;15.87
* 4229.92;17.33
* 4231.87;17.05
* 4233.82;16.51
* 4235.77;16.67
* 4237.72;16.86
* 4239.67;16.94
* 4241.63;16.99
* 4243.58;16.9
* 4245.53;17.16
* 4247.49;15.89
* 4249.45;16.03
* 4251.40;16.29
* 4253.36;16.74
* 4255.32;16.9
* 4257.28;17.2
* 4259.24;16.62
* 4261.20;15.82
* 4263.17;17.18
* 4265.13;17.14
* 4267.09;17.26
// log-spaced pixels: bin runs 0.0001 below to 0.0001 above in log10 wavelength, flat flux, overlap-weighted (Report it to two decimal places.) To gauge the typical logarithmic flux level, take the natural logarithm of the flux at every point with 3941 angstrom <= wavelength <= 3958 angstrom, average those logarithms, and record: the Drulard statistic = 2.76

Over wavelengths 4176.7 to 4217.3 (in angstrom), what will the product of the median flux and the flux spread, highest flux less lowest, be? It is 25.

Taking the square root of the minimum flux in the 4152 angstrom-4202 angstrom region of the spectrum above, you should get 4.0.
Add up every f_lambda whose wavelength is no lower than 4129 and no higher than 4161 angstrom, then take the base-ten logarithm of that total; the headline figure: 2.46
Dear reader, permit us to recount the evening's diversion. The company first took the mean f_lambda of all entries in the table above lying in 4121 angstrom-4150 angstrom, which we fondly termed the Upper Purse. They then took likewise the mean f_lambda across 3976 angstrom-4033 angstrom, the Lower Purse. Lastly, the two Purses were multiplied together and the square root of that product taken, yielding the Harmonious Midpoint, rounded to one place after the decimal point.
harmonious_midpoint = 16.9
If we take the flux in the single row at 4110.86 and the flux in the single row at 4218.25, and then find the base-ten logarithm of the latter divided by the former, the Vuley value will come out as 0.024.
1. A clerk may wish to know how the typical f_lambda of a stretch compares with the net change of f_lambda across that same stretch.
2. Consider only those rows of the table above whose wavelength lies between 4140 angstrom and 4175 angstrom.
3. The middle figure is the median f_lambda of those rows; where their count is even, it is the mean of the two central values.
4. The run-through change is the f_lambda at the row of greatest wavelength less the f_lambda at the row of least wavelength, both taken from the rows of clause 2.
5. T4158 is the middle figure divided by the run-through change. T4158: -19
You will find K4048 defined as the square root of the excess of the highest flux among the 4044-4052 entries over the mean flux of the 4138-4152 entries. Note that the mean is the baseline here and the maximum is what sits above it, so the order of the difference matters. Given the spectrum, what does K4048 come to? 0.66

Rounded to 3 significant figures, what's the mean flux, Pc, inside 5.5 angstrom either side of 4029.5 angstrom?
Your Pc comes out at 16.7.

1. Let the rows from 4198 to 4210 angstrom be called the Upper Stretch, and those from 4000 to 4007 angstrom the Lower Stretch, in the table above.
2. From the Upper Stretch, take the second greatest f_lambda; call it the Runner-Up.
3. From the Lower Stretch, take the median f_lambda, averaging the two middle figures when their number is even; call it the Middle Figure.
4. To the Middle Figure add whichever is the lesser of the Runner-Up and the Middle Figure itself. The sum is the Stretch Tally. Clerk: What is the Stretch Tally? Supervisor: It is 34.6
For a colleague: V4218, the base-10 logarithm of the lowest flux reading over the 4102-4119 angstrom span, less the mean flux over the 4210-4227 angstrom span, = -15.6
